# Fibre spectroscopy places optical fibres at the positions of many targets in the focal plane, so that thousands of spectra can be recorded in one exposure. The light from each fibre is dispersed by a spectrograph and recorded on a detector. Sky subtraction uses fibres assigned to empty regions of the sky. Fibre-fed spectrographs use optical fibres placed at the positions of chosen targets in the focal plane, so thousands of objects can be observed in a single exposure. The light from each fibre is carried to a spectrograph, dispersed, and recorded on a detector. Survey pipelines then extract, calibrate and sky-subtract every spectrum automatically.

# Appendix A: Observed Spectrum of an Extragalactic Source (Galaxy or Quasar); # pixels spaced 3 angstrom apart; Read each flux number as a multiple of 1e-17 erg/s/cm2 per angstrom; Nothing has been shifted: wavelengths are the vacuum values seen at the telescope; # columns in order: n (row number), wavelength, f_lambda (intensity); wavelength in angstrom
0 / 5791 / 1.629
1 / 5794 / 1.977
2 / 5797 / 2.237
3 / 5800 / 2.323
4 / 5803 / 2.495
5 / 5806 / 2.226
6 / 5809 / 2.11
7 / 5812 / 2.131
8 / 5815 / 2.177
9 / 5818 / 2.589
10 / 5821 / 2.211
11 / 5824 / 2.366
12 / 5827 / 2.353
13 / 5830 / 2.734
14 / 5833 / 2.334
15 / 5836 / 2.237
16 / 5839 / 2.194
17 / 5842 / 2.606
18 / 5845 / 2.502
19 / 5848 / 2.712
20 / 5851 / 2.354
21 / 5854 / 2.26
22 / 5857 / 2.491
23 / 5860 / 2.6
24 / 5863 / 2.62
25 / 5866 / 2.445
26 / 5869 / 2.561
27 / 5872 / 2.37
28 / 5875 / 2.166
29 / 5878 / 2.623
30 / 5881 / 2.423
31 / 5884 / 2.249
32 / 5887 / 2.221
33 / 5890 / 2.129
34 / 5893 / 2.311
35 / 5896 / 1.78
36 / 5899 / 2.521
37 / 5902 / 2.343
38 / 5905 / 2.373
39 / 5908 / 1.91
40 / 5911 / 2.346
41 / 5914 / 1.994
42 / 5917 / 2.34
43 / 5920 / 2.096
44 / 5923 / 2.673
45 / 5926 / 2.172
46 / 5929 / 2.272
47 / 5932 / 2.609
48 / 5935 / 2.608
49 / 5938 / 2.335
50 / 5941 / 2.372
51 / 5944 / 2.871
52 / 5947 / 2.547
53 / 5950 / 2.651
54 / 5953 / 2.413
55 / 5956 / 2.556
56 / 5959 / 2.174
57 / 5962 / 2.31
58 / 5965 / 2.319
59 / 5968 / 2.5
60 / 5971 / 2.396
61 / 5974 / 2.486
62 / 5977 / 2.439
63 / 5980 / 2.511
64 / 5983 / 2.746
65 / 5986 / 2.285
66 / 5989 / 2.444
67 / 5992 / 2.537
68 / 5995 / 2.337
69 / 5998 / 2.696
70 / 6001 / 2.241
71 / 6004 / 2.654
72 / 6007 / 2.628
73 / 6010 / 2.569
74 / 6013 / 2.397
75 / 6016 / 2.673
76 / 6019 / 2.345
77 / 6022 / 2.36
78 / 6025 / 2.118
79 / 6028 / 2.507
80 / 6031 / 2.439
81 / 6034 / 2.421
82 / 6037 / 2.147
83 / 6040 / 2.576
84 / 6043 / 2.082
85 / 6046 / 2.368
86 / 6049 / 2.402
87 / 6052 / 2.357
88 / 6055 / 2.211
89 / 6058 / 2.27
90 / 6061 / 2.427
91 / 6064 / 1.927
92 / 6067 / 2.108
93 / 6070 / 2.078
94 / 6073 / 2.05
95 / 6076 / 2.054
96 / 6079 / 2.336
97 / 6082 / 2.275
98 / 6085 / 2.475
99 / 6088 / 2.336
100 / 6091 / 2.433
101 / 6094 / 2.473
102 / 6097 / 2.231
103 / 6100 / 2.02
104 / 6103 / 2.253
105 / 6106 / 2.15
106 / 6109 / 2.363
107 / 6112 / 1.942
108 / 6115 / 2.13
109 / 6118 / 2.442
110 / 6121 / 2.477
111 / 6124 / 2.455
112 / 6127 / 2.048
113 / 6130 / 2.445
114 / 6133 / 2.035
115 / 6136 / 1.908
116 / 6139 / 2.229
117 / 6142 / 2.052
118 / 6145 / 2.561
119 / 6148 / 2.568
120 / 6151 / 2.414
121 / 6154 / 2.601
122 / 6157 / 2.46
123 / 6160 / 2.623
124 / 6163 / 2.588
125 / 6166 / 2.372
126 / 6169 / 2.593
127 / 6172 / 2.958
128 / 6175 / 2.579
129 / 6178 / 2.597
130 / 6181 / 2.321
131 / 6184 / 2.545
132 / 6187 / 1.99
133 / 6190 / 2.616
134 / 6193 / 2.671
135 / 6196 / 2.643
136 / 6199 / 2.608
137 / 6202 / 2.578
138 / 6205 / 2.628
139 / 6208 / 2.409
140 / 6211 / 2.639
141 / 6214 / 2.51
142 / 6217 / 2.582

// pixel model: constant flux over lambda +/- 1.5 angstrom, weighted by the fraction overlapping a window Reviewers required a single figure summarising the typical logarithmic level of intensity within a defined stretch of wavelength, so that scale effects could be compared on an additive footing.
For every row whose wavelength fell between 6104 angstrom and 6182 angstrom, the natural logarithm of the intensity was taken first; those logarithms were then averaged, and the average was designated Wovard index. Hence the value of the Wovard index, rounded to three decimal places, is 0.862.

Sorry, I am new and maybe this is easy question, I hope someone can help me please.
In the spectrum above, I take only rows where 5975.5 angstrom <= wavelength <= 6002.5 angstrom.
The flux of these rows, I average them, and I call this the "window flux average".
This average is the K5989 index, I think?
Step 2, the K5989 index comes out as 2.47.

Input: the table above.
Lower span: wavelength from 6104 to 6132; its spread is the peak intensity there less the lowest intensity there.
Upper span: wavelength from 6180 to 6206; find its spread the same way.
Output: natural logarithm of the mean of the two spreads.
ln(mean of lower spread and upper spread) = -0.50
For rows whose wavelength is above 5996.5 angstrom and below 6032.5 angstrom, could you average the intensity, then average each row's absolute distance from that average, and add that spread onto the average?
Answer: 2.62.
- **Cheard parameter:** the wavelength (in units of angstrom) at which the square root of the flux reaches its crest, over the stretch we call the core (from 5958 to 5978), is 5968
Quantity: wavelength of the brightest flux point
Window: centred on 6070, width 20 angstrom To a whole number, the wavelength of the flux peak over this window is 6061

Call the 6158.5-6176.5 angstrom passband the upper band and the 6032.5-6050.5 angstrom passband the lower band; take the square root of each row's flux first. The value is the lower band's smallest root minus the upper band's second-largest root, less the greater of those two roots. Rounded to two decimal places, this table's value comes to -1.80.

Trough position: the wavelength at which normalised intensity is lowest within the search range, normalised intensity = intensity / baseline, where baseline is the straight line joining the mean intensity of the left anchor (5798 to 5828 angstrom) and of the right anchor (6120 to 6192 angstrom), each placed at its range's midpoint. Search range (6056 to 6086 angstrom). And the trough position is 6064 angstrom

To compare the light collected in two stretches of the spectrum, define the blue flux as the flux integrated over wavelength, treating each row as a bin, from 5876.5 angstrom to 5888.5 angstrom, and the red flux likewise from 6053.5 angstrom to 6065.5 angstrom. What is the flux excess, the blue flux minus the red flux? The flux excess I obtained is 2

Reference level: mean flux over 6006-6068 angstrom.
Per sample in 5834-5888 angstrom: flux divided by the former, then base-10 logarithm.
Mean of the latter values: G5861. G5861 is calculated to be 0.01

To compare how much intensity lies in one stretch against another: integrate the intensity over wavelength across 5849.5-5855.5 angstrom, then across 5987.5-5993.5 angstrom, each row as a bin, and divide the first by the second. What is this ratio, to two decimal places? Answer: 0.93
